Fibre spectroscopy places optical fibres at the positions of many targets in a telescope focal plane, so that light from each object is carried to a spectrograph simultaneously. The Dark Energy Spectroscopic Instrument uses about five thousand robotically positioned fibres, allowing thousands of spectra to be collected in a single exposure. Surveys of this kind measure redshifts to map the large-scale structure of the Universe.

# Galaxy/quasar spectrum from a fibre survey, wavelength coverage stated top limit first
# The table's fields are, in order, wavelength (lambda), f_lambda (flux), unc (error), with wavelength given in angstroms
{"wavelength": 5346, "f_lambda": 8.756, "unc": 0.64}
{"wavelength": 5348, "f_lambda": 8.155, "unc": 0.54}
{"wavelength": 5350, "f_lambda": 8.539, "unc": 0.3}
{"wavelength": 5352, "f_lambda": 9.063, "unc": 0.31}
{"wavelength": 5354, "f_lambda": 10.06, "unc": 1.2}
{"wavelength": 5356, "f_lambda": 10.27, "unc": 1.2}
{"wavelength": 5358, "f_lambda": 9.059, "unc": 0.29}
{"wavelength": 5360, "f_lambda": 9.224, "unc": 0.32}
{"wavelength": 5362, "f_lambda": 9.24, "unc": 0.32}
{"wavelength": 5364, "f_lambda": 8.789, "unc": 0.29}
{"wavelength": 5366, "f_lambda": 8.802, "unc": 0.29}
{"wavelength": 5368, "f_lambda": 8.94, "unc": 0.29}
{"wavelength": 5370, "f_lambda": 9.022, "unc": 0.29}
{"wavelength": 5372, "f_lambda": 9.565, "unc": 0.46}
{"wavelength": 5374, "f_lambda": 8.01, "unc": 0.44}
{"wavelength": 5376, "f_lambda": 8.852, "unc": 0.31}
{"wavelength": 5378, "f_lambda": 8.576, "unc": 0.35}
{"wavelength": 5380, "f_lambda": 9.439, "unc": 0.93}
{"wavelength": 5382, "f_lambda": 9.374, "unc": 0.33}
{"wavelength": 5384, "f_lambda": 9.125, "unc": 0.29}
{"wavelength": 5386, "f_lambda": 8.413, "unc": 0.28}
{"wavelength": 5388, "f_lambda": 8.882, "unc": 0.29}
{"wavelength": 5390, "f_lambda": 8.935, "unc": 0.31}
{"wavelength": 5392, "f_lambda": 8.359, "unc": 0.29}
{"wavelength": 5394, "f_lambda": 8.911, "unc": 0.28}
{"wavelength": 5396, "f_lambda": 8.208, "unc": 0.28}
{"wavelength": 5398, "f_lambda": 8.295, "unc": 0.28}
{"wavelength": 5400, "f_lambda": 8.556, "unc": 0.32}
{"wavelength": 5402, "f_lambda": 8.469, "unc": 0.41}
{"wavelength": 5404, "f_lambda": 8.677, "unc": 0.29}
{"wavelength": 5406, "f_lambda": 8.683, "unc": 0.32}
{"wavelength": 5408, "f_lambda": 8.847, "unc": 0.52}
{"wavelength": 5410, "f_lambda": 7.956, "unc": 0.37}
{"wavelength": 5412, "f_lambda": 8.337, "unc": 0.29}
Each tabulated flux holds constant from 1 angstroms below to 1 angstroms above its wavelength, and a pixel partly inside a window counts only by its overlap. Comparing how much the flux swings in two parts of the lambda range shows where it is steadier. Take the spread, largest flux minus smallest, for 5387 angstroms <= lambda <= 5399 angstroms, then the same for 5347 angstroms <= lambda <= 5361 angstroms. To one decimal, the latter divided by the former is 2.9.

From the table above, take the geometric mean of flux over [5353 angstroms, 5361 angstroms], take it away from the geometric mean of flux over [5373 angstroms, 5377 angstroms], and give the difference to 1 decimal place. -1.2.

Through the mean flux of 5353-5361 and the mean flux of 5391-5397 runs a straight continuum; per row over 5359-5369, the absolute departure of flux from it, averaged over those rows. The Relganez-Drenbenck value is 0.43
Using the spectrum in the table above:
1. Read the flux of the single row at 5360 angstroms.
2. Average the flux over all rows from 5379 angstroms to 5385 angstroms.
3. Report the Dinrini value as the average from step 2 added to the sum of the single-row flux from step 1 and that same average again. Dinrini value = 27.8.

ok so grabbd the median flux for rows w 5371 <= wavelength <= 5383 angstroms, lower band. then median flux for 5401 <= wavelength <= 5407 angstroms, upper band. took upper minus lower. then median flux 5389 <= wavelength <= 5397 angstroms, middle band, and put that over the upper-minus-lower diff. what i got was -20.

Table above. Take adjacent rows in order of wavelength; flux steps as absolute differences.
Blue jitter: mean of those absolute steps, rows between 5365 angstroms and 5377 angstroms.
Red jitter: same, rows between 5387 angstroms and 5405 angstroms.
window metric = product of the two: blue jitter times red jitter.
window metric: 0.20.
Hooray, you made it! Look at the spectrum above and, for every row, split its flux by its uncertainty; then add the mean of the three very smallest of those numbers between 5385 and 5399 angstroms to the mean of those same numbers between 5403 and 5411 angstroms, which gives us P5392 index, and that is 53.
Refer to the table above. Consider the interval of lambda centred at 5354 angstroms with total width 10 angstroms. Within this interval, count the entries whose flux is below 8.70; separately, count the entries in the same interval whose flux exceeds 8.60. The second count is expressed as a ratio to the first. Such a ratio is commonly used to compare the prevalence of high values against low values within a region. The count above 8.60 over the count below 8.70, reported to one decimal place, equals 4.0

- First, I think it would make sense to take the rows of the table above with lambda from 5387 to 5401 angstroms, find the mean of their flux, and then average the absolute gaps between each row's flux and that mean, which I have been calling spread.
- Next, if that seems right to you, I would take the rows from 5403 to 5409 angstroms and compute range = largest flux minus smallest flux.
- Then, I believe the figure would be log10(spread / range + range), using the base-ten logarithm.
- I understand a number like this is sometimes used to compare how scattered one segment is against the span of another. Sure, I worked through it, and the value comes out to 0.25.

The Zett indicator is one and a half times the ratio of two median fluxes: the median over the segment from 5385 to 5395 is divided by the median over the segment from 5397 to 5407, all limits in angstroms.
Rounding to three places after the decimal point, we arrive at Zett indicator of 1.557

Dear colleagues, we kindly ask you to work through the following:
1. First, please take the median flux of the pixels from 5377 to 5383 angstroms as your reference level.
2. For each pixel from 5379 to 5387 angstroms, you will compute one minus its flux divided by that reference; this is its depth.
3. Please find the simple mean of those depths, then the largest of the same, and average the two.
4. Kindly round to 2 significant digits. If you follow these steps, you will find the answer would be 0.067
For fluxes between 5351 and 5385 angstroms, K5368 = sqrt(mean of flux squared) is 9.2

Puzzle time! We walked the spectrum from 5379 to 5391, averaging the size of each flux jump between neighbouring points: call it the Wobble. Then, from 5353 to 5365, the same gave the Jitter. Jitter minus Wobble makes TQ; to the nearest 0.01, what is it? 0.10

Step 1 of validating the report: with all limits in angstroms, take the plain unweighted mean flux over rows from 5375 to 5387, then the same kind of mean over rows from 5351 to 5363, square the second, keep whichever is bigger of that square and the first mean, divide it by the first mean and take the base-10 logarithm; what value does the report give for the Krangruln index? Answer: 1.00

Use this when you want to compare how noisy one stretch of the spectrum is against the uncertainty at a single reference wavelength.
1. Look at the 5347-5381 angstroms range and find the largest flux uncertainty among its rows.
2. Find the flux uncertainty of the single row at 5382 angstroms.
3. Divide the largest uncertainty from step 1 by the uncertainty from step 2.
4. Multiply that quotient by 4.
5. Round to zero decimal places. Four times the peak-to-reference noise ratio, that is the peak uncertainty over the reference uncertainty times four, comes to 15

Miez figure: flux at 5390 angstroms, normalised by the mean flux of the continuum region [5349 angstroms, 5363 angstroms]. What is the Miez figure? 0.96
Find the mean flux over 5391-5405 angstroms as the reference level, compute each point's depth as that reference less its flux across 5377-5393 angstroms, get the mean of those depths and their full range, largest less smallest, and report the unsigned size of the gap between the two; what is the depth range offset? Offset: 1.5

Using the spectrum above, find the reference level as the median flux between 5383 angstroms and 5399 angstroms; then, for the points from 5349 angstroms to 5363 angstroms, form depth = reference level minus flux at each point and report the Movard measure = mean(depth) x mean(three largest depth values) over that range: 0.17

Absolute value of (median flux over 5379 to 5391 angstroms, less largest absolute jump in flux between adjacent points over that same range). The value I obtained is 8.3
